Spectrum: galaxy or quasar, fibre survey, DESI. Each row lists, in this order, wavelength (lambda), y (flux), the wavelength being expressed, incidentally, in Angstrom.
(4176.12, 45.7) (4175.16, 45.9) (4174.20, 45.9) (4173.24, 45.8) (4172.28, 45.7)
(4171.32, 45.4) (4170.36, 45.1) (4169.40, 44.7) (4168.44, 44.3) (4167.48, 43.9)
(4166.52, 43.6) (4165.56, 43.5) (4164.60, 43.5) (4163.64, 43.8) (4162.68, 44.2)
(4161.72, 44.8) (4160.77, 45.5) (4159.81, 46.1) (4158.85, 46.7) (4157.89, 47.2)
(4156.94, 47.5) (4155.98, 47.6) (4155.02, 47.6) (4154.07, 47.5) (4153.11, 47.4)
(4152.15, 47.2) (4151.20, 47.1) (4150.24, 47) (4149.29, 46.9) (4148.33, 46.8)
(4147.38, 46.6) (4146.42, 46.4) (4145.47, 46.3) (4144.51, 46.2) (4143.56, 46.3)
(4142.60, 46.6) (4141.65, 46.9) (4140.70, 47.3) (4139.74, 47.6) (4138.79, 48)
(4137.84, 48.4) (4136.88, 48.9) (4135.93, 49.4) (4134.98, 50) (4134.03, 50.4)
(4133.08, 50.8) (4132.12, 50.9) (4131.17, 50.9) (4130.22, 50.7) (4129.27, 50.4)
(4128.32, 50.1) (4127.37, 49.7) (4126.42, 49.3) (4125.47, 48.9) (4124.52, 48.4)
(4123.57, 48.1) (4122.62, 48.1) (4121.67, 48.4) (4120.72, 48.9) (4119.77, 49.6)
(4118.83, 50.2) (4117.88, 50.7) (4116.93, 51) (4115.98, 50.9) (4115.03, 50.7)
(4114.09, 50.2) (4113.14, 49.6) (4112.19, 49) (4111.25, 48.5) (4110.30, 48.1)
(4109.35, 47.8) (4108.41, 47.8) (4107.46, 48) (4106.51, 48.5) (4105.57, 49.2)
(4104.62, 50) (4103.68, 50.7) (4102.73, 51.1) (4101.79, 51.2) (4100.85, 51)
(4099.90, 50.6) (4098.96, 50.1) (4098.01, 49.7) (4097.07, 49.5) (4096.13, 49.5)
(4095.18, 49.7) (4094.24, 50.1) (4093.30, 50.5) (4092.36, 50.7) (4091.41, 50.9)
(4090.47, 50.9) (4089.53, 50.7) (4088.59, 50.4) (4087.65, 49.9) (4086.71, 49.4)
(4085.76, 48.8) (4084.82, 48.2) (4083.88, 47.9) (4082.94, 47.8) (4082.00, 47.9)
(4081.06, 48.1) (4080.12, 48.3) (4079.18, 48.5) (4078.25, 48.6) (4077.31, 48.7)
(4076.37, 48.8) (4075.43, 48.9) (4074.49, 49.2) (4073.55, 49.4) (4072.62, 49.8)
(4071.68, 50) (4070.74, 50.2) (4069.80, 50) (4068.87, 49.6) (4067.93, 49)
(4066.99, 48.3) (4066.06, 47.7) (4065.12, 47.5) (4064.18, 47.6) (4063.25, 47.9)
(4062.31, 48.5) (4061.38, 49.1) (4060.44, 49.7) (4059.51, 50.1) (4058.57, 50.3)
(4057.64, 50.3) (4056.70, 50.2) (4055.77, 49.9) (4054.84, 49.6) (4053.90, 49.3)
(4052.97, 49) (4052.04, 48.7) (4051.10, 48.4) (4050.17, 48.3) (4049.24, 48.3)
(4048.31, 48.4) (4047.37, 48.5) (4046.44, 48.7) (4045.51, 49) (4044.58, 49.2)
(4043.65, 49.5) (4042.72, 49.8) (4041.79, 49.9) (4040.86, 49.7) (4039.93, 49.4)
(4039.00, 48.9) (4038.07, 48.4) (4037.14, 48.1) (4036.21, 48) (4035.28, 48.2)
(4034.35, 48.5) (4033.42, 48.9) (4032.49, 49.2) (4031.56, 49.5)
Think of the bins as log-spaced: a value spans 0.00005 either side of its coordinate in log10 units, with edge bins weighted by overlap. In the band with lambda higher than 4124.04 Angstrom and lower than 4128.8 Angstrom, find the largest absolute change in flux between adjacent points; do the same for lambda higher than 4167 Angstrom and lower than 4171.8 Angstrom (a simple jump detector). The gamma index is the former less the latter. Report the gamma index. 0.10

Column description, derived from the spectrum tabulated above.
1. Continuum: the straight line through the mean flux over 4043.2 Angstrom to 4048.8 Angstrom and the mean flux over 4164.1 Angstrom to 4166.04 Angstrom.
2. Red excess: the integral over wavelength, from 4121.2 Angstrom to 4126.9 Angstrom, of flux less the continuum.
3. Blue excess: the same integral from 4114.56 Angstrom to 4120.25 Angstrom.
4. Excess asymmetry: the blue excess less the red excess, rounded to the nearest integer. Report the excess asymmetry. 10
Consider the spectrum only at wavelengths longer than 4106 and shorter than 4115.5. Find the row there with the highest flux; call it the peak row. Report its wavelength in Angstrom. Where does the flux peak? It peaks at 4115.03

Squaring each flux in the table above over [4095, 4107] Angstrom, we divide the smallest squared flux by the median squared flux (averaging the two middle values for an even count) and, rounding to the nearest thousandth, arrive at 0.941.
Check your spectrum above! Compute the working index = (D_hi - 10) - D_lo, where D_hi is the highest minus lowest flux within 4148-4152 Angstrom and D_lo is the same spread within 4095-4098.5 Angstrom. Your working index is -9.9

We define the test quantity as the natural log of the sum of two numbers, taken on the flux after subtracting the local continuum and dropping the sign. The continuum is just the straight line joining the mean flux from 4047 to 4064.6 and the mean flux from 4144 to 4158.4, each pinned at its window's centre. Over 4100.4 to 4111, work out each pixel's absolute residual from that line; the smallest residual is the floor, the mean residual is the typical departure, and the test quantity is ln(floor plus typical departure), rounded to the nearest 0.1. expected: 0.4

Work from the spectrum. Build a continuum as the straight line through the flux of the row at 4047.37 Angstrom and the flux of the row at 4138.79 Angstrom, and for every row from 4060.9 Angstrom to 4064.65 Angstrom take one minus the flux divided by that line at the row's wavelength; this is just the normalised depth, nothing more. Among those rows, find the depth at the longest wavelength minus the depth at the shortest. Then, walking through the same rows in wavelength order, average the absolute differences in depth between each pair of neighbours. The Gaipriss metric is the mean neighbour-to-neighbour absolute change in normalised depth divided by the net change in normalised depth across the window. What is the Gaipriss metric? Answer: 0.3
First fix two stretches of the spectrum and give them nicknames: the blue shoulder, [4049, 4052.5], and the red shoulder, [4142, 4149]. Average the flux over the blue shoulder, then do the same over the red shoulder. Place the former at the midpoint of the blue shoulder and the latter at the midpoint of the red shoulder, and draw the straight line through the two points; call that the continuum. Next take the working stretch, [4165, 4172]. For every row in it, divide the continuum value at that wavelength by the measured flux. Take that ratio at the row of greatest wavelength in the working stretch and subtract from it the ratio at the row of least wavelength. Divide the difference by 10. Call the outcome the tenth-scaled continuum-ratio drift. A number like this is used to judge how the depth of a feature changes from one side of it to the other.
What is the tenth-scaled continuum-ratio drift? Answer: -0.0047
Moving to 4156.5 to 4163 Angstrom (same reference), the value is 0.0070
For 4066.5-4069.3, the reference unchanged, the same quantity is -0.0027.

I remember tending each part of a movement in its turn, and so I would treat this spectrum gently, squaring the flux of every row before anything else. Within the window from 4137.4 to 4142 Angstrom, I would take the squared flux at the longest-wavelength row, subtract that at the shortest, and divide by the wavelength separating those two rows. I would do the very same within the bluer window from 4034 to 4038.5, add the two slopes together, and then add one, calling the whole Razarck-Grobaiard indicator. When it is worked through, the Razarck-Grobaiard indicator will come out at -39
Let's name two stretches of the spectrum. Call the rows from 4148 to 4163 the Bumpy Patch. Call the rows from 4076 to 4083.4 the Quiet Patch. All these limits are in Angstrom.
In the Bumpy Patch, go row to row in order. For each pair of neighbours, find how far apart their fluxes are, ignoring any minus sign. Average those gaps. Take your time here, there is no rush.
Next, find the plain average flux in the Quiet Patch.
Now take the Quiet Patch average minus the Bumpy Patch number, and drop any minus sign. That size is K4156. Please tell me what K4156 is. 48.1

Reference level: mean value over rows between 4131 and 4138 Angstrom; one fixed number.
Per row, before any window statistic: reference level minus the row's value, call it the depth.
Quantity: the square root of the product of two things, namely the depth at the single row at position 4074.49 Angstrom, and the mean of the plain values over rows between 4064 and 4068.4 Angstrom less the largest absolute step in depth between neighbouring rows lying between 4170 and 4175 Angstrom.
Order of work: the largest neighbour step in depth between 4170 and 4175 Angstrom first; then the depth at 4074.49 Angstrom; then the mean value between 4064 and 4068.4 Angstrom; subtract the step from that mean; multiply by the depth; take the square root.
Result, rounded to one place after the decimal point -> 6.0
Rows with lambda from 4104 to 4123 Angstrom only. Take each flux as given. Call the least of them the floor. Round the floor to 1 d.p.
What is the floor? 47.8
